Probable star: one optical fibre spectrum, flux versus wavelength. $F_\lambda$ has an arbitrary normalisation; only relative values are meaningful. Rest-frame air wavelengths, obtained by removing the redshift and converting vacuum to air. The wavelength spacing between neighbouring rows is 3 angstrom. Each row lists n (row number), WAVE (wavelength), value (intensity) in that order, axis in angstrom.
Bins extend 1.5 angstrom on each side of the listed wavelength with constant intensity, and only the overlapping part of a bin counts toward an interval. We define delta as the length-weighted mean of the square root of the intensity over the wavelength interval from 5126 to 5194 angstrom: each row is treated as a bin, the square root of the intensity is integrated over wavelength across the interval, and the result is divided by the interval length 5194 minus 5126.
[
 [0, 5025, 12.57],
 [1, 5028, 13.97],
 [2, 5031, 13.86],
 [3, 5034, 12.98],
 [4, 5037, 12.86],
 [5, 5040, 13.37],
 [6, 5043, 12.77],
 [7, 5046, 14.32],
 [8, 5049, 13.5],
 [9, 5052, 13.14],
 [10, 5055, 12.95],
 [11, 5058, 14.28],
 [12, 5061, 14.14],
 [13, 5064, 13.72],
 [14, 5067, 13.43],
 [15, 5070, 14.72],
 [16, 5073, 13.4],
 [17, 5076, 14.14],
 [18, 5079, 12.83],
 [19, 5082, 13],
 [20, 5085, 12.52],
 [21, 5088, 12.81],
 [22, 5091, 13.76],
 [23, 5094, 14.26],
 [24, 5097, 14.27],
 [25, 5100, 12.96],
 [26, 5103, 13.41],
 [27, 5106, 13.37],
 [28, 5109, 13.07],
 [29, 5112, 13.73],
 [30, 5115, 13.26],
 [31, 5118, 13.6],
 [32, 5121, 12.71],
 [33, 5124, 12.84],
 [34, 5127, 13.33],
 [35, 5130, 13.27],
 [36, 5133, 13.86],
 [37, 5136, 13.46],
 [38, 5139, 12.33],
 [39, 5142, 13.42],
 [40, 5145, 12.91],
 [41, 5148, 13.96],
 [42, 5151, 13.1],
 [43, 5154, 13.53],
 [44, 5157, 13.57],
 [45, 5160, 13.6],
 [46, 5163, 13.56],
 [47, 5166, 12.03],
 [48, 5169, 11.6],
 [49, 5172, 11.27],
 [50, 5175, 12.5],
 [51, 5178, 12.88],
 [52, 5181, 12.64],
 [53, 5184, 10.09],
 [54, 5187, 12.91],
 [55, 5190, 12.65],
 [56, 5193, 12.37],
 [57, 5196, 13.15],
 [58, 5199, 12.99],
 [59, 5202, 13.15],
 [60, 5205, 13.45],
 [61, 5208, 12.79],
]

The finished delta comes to 3.58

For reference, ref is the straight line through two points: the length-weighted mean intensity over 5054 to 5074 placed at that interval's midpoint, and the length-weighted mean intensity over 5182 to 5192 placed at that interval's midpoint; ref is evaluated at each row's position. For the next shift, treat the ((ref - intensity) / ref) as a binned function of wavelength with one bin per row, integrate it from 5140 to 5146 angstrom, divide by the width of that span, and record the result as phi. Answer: -0.039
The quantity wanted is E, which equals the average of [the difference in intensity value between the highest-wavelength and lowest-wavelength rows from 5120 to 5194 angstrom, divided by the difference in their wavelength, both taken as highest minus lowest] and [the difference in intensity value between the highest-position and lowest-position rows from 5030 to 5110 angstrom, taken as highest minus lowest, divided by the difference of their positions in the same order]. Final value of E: -0.007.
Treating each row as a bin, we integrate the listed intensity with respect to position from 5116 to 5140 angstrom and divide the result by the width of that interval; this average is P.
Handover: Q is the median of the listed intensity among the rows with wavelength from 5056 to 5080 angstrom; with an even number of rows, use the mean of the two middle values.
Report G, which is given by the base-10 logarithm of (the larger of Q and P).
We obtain 1.144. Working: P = 13.2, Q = 13.9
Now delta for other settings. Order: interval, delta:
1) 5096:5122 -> 3.66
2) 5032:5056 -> 3.64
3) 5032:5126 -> 3.66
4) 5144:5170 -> 3.62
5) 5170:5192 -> 3.48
